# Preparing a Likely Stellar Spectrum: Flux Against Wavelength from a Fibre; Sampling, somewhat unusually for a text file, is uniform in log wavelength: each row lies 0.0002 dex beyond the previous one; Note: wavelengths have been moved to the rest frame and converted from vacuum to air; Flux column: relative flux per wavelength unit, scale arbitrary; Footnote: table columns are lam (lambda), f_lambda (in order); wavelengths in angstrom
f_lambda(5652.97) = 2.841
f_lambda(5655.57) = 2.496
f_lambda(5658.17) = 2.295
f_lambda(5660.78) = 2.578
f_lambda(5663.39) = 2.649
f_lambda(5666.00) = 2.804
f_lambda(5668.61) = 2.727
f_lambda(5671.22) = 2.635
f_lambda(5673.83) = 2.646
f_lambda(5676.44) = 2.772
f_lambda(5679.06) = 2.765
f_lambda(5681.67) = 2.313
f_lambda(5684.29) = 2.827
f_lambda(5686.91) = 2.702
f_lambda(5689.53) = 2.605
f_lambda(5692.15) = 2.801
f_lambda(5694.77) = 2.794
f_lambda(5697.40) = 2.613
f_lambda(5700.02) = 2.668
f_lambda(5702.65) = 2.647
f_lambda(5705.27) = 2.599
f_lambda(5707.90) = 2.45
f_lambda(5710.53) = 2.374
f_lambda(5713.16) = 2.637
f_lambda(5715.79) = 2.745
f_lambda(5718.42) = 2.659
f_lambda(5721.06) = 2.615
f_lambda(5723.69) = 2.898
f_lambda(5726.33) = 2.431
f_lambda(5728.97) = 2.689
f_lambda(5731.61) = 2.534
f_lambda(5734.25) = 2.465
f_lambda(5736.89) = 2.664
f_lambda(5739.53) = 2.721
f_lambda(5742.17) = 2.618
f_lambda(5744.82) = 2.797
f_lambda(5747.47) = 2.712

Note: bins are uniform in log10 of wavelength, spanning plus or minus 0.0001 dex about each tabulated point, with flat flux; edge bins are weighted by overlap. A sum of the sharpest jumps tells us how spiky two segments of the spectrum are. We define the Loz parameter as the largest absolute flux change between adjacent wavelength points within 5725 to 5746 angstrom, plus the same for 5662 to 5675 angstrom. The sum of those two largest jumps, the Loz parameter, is 0.41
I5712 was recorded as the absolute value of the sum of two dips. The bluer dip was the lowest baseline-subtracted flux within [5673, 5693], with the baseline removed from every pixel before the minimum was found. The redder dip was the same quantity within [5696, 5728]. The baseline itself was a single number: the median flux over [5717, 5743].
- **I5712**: 0.590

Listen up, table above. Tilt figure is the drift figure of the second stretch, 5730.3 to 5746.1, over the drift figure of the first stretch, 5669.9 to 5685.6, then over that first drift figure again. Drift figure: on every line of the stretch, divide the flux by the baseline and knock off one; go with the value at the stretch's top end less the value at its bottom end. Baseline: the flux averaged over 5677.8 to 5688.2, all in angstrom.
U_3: 19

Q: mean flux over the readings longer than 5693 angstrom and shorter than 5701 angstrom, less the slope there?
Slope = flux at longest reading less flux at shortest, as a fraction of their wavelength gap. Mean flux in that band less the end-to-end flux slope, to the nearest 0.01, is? 2.72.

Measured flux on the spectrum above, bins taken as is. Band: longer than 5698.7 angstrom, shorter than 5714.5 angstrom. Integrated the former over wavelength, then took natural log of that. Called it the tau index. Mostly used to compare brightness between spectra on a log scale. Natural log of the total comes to 3.7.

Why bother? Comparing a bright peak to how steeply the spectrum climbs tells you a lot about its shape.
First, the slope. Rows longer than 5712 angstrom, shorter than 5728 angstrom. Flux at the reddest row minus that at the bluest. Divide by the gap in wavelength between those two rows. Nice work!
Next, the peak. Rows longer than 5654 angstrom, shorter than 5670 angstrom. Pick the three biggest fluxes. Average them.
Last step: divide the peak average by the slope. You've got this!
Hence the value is -174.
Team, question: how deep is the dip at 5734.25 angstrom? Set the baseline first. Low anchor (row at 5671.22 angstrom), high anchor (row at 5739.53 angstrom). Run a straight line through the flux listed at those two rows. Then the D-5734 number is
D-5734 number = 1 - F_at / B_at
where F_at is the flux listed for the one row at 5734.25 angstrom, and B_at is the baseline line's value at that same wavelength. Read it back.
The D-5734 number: 0.092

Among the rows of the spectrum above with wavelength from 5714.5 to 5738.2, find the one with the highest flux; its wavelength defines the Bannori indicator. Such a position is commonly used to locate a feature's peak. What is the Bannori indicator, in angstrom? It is 5723.69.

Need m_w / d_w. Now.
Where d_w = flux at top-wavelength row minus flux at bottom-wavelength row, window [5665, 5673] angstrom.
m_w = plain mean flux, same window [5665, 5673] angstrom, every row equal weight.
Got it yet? -16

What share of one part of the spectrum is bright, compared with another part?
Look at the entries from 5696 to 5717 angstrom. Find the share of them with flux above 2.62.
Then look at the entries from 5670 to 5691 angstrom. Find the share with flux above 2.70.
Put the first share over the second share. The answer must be 1.0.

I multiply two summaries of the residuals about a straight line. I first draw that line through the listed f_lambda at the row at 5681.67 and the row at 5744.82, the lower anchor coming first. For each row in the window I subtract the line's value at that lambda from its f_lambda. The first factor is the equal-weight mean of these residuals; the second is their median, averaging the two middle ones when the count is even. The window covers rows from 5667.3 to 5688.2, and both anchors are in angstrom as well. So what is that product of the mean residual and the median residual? 0.17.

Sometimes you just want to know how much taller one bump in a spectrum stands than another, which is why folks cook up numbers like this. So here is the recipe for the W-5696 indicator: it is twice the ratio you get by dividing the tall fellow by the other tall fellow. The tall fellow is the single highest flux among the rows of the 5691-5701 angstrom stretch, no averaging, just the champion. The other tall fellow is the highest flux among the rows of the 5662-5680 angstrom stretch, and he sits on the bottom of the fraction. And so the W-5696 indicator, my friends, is 2.00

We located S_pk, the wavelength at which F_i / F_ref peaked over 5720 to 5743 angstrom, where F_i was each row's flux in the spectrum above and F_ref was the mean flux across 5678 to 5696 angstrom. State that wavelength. 5723.69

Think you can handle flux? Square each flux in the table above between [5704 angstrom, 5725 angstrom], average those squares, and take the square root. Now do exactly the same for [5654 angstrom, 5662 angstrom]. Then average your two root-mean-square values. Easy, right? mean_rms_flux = 2.54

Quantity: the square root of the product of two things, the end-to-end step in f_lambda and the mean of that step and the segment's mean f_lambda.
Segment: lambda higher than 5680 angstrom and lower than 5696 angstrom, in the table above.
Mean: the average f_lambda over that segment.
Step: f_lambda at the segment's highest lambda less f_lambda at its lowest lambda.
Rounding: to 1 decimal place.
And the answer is 0.9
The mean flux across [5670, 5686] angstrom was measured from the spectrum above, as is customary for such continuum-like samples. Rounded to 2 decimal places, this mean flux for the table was 2.66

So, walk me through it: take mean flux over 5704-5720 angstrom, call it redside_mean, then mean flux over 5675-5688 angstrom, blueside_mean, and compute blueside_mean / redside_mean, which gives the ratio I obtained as 1.04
